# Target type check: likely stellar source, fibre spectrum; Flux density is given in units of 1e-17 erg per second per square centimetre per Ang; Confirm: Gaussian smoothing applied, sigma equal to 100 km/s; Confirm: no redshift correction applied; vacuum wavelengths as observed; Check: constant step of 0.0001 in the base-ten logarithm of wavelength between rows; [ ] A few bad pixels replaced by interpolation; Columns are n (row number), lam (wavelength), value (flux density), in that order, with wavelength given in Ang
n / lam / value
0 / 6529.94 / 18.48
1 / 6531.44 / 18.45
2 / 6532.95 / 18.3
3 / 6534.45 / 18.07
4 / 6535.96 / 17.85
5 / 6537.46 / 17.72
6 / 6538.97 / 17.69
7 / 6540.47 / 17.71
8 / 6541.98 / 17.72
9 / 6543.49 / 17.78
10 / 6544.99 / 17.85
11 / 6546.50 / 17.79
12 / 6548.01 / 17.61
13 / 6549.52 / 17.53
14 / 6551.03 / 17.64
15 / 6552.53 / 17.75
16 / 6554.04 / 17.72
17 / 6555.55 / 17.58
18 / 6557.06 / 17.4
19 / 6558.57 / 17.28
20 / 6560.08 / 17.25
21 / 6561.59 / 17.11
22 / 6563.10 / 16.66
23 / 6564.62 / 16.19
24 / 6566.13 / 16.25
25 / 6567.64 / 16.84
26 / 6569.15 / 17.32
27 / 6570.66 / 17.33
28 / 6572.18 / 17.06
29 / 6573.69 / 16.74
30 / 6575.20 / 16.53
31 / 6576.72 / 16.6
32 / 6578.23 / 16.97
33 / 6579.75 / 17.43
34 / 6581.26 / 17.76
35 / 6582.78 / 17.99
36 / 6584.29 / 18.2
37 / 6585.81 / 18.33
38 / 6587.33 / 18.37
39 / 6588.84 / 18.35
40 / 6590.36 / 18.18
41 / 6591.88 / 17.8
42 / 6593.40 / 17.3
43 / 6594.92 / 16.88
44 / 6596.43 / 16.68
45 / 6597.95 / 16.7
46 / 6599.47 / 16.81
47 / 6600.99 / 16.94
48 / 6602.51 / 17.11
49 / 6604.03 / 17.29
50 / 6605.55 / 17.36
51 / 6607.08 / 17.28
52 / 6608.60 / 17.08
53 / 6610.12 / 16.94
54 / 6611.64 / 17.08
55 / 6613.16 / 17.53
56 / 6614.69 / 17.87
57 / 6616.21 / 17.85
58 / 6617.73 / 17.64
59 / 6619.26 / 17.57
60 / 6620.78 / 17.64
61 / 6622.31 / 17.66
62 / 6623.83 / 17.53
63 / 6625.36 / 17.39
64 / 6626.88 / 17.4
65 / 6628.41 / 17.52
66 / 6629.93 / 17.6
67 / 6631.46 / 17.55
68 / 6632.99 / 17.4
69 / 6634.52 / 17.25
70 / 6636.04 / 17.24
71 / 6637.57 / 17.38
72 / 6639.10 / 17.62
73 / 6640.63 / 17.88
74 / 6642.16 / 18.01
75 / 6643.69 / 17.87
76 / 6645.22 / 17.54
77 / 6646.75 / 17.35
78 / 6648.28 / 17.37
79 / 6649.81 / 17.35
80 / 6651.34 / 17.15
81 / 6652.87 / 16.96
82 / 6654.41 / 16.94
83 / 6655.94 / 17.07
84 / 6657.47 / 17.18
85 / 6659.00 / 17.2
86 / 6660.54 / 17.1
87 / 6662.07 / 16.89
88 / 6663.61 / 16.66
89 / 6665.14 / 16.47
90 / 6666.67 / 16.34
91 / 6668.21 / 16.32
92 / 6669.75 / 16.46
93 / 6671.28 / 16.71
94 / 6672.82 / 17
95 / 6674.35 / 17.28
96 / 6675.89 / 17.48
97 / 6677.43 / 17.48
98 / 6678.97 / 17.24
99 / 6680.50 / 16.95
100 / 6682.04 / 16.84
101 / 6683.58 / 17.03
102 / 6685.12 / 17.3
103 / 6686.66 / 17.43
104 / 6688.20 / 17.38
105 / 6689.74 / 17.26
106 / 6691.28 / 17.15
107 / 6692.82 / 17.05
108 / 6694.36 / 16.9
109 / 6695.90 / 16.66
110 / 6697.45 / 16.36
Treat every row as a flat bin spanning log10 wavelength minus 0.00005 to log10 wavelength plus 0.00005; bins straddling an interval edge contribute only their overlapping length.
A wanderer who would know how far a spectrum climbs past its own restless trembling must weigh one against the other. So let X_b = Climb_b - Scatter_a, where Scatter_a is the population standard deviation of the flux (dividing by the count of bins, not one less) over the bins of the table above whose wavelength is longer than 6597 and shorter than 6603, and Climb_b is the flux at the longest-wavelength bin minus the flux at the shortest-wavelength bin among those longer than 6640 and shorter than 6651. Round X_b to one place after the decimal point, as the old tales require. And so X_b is -0.7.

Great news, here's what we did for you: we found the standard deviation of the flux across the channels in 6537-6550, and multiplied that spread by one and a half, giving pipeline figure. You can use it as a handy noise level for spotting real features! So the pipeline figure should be 0.1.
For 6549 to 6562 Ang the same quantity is 0.3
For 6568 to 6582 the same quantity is 0.6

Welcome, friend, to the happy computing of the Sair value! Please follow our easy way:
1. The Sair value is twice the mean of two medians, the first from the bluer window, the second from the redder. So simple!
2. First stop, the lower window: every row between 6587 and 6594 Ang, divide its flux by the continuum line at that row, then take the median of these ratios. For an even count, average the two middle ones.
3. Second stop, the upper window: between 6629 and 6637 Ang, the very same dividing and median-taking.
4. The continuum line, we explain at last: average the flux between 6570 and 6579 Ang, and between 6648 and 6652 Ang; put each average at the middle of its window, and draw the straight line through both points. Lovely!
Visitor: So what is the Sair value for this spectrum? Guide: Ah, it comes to 2.08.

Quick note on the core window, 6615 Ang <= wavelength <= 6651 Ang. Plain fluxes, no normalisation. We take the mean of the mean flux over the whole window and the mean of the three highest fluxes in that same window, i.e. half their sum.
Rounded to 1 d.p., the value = 17.7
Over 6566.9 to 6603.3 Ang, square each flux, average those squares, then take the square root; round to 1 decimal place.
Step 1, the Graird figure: 17.4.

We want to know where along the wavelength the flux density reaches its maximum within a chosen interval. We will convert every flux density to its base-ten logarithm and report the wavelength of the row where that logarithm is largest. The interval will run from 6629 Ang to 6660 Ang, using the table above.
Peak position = 6642.16 Ang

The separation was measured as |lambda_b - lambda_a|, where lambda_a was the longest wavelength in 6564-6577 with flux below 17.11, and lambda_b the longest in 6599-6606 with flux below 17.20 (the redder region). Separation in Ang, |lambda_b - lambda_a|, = 25.8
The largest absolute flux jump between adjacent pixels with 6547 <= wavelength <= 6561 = 0.18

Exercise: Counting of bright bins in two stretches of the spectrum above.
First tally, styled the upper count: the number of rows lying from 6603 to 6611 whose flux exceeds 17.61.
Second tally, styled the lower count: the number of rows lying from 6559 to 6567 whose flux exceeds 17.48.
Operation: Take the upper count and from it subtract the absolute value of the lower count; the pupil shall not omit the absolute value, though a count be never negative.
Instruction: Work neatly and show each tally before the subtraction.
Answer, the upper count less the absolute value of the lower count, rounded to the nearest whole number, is 0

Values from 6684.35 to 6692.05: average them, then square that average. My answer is 299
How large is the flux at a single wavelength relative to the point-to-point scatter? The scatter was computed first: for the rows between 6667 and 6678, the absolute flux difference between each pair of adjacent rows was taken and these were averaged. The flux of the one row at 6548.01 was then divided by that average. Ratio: 91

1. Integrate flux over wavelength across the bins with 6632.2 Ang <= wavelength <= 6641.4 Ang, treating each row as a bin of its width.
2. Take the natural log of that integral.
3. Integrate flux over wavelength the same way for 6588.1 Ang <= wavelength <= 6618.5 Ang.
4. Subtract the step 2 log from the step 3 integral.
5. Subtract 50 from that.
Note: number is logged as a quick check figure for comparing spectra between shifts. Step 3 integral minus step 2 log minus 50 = 472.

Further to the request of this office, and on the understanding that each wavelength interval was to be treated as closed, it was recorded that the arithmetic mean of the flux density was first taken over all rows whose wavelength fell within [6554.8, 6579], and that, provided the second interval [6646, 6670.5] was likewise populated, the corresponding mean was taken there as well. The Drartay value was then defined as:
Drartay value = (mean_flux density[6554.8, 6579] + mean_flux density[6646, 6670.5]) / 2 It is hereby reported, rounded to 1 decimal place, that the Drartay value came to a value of 16.9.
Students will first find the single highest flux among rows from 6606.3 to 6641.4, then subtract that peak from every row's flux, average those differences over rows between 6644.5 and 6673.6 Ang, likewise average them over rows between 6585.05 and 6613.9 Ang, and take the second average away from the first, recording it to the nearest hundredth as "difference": -0.42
